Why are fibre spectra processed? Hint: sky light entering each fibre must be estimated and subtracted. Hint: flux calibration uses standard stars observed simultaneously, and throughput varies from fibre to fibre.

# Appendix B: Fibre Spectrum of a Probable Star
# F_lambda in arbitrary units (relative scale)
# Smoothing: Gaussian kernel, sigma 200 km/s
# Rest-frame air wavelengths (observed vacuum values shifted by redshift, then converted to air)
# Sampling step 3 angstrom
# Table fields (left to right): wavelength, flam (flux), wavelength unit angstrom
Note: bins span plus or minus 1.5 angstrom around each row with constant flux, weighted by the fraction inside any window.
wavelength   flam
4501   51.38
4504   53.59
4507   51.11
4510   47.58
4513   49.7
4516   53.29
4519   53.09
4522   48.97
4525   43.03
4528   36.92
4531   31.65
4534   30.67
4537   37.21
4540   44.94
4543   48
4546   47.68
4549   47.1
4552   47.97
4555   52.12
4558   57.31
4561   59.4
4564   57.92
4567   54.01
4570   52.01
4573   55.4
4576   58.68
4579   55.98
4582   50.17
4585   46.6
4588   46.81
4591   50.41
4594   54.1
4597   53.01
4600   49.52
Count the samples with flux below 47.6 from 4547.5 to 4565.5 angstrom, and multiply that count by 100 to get 100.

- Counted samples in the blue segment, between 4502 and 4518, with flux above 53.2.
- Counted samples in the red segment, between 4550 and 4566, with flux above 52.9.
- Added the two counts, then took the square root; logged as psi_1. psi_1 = 2.24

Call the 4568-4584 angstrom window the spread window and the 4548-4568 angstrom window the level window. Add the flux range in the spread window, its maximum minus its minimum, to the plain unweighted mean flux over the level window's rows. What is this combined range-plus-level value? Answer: 62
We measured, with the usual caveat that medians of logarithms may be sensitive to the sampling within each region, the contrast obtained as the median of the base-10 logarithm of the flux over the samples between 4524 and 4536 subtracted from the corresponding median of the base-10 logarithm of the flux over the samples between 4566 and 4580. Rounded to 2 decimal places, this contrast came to 0.21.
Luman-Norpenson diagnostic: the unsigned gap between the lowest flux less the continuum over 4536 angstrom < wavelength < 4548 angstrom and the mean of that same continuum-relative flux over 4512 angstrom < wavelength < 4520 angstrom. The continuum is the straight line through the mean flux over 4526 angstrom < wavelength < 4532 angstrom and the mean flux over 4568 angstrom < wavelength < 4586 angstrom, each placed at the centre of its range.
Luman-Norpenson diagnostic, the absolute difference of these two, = 23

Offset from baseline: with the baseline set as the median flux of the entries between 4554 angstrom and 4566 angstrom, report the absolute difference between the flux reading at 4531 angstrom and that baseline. 26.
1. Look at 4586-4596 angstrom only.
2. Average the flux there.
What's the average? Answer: 50.4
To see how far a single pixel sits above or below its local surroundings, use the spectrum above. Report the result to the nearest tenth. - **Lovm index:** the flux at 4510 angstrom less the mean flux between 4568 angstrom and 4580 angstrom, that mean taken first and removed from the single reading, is -7.9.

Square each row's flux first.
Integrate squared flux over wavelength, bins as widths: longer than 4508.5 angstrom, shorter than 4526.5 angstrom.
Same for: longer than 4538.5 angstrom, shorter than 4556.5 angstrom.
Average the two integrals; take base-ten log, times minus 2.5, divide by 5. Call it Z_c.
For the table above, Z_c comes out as -2.32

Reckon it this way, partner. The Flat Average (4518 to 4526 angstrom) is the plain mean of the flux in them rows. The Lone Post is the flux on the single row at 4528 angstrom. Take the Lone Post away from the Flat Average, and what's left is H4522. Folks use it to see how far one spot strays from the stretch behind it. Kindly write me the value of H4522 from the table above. 11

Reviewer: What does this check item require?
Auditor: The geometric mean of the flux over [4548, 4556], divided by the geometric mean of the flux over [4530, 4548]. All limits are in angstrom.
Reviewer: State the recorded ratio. 1.25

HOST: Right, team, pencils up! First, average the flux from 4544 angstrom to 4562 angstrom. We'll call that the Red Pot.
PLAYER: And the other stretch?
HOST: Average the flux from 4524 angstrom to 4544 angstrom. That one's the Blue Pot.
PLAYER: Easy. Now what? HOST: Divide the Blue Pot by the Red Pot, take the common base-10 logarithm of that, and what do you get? -0.13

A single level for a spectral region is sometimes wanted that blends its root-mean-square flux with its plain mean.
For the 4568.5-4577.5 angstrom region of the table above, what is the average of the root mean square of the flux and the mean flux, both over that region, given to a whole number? 55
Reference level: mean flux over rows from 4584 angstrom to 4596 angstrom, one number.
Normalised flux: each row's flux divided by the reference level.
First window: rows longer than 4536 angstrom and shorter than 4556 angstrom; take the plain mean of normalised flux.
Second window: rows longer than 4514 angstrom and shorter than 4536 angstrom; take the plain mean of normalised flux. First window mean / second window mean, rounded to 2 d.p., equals 1.09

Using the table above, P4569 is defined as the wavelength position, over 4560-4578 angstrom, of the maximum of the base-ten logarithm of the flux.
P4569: 4561 angstrom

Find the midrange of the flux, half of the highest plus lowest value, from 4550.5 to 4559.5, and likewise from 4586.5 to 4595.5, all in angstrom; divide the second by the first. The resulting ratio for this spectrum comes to 0.96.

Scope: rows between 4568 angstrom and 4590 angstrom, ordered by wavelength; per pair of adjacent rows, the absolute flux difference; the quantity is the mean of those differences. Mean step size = 3.16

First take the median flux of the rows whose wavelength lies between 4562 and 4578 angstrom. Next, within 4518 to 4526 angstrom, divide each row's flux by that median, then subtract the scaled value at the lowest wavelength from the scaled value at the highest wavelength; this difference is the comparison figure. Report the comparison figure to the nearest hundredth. -0.18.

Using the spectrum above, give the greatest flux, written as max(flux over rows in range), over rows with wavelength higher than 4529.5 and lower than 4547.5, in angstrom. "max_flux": 48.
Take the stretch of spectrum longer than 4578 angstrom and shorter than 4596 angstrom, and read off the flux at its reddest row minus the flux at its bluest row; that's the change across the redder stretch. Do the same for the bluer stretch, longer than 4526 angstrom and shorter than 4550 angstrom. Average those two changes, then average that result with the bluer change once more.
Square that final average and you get 51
